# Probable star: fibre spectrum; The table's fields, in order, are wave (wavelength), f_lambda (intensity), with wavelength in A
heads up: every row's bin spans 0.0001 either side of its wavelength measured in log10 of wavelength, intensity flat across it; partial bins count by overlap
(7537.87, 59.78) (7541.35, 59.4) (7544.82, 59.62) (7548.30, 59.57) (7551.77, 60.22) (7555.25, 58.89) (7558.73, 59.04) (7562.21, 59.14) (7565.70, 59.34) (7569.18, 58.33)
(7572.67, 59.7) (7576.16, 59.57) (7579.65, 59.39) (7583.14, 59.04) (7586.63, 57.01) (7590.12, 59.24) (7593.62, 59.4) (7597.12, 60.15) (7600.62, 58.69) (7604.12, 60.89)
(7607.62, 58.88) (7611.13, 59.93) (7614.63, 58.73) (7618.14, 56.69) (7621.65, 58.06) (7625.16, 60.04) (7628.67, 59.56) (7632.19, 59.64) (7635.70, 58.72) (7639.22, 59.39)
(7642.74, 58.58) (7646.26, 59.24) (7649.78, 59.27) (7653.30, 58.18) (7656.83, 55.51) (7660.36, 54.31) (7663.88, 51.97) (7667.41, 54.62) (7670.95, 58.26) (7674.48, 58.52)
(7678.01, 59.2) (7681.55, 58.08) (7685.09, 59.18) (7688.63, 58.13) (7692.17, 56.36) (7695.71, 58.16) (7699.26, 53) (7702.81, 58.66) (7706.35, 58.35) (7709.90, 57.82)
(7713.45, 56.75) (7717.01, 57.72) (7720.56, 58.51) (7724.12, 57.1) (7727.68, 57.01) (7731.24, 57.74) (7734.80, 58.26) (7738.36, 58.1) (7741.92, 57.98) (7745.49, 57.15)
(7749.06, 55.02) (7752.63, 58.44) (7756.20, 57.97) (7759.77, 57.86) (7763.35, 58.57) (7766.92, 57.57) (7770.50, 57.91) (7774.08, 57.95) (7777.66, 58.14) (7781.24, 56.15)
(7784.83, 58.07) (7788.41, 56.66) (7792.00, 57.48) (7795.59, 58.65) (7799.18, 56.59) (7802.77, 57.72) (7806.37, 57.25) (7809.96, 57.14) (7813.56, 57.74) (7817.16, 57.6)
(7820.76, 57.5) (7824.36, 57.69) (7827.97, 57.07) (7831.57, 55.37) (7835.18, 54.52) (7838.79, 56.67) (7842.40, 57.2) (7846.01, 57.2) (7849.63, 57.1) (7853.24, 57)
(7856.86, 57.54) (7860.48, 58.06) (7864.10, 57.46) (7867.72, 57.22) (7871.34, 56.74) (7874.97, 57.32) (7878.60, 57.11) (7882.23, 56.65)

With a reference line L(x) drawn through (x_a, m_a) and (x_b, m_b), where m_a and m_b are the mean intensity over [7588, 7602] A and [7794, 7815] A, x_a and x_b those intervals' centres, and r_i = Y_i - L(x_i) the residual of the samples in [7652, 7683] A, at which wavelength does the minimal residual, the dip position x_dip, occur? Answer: 7663.88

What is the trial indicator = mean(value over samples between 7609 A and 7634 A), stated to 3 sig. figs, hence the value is 58.9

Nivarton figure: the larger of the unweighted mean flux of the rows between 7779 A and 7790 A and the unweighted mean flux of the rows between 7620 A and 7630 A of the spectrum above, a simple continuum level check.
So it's 59.2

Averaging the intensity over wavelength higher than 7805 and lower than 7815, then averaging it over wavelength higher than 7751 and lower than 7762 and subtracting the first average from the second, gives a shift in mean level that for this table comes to 0.7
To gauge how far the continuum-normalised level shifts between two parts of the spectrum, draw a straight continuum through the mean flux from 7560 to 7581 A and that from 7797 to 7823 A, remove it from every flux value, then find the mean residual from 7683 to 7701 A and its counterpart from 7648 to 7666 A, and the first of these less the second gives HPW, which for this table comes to 1.4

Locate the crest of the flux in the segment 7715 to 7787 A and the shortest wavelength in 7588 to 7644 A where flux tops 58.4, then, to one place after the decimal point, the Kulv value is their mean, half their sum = 7676.7 A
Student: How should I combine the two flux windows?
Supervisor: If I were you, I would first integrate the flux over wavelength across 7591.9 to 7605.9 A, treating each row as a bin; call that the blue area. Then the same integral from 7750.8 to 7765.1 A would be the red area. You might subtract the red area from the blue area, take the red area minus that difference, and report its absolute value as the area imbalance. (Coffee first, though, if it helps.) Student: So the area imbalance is 827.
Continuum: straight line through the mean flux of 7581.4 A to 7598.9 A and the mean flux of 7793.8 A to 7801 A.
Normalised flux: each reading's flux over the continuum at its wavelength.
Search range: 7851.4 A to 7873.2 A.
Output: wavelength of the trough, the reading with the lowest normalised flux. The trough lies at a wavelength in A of 7871.34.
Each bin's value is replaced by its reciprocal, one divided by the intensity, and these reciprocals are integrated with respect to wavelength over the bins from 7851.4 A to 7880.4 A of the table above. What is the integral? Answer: 0.506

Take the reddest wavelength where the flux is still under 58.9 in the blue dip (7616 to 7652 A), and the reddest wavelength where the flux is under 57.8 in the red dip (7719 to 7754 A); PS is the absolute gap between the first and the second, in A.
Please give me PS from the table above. 106.3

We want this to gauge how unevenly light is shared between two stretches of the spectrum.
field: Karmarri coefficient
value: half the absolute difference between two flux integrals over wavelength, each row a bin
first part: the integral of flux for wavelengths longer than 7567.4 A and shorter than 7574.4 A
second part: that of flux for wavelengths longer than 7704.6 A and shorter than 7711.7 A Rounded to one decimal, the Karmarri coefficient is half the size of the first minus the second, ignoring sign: 0.4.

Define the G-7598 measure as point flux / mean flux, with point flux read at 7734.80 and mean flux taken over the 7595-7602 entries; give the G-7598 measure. 0.980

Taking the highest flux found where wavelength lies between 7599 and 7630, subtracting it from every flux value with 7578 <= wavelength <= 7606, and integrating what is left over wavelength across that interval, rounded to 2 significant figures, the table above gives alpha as -47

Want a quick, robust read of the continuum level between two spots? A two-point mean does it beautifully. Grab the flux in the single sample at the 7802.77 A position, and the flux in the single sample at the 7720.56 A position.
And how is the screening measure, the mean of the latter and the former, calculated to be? 58.1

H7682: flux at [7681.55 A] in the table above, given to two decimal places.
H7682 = 58.08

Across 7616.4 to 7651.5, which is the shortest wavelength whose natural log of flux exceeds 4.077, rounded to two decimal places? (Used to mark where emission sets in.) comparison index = 7625.16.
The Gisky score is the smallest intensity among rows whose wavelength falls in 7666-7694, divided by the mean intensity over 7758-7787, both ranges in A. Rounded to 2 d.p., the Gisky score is 0.95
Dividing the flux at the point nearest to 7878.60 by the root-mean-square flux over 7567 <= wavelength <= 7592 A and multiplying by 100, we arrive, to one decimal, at 97.0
